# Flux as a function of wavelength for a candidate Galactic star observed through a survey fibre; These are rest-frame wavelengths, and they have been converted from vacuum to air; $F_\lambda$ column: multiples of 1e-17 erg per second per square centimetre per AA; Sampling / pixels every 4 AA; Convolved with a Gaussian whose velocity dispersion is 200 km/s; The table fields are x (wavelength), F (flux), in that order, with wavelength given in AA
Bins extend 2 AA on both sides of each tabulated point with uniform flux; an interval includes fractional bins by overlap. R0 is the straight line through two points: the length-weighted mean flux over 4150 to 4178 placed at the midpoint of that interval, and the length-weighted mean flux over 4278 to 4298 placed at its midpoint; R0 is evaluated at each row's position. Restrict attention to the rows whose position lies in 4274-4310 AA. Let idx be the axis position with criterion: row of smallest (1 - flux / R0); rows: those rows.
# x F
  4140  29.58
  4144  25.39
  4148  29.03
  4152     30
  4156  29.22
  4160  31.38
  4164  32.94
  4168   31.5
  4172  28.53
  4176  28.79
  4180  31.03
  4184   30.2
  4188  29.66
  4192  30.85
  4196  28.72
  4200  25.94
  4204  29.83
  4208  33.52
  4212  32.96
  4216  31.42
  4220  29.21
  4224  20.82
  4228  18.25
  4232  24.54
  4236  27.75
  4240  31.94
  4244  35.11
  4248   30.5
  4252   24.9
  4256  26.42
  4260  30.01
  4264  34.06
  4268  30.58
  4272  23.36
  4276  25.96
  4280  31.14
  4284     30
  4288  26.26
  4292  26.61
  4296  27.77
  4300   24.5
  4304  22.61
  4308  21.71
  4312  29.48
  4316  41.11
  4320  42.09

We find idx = 4280 AA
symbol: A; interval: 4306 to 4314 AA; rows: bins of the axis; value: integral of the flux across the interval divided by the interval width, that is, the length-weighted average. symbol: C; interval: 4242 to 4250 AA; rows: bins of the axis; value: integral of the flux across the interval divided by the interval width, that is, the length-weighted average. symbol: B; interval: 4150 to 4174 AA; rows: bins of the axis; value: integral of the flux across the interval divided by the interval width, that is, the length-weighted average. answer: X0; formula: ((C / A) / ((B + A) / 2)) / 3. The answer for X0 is 0.0152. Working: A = 25.6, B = 30.6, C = 33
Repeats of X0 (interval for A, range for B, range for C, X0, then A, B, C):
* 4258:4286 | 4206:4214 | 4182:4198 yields 0.0109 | 29.3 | 33.2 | 30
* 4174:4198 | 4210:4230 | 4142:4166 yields 0.0117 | 29.9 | 26.5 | 30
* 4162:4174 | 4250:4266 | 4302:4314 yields 0.0088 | 31.0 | 28.8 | 25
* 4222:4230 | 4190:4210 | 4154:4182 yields 0.0211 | 19.5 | 29.8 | 30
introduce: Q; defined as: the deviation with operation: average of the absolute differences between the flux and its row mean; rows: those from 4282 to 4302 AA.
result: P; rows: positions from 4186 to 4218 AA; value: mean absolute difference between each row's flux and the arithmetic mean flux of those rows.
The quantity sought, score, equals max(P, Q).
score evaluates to 1.8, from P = 1.8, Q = 1.5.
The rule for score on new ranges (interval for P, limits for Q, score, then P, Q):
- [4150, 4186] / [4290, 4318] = 4.4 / 1.2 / 4.4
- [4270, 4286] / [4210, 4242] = 4.4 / 3.0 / 4.4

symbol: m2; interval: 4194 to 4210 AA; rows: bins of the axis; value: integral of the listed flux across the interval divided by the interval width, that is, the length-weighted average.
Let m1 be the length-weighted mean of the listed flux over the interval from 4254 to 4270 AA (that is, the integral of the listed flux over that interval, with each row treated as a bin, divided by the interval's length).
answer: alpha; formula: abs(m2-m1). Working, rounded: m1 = 30.3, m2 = 29.5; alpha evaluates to 0.8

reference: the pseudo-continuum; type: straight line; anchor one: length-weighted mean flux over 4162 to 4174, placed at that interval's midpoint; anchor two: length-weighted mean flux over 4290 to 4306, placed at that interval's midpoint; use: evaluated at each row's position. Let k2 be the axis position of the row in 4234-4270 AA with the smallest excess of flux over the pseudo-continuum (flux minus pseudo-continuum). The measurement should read 4252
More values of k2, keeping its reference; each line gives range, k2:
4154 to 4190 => 4156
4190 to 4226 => 4224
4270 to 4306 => 4272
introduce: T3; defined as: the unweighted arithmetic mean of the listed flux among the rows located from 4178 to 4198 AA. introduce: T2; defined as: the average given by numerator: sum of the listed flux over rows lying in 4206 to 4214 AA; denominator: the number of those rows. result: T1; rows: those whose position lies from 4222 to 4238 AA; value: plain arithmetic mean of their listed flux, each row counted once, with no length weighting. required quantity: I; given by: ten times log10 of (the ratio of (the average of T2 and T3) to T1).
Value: 1.4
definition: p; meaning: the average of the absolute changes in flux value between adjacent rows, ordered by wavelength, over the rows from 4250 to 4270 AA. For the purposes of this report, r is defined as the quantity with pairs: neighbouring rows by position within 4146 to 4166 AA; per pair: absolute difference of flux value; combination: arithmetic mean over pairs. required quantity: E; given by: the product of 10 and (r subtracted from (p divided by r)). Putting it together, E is 9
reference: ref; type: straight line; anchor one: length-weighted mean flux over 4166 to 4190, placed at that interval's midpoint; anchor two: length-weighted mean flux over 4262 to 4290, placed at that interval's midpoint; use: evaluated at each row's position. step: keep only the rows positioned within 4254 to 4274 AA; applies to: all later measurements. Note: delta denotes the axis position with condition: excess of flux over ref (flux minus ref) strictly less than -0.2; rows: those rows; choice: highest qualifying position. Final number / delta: 4272 AA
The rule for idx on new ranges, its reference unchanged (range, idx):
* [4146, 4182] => 4164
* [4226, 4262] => 4244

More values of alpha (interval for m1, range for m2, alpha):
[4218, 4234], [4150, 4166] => 7.7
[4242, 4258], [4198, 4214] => 1.3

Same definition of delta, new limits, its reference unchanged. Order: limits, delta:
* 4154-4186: 4176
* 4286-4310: 4308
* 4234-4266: 4256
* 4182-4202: 4200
